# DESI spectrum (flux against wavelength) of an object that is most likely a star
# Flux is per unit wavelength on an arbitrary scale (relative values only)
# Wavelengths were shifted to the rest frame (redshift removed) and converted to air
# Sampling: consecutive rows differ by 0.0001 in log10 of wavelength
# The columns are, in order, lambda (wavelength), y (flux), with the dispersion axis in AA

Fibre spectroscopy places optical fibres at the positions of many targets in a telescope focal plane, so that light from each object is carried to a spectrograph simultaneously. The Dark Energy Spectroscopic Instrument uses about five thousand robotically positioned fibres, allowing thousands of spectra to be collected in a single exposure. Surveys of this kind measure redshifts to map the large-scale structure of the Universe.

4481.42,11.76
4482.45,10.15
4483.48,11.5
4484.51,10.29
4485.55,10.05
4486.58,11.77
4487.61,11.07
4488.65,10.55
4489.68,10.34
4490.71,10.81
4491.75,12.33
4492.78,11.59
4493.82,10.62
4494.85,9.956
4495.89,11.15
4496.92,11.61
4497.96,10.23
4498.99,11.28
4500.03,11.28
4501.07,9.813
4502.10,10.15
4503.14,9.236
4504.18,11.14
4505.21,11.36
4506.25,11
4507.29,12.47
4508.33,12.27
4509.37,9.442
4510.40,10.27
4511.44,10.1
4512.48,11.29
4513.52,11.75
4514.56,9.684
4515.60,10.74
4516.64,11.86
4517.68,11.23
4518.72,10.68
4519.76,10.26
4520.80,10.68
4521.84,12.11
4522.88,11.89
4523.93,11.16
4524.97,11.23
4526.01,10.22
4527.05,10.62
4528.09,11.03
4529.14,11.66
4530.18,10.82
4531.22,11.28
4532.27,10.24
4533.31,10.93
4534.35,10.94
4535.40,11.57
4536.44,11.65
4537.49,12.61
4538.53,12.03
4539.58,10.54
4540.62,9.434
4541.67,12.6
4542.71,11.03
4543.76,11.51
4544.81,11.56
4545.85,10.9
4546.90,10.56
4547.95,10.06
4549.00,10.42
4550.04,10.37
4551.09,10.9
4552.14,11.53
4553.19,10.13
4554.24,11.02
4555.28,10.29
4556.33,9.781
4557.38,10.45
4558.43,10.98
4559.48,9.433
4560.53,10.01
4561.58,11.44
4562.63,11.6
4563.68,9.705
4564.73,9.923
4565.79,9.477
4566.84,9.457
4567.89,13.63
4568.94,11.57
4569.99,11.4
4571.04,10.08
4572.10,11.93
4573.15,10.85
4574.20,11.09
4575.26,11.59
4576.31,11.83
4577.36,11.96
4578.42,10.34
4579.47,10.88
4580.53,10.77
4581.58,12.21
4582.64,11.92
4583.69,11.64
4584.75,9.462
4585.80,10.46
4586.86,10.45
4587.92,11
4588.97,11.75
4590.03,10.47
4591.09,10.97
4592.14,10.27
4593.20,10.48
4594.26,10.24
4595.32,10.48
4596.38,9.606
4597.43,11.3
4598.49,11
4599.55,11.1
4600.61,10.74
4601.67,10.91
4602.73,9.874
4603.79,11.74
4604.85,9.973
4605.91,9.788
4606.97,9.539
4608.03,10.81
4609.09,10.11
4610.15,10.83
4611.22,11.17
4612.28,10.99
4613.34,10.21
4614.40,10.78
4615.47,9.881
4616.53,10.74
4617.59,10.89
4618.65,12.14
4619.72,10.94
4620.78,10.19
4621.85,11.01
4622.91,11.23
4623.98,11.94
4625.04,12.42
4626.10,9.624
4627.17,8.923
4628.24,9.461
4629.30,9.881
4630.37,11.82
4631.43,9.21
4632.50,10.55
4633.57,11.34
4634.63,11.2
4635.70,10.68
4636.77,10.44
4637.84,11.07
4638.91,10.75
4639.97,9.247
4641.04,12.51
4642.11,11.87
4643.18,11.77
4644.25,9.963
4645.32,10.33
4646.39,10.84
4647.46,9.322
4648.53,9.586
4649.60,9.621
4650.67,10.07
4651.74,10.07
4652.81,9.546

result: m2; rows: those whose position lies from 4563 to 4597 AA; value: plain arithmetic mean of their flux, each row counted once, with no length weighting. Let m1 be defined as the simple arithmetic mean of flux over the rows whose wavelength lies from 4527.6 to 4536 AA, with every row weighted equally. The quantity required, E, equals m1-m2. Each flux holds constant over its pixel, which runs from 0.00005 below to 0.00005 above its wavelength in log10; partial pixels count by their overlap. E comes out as 0.2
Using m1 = 11.1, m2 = 10.9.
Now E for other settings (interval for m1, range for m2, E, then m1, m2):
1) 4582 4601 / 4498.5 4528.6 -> -0.2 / 10.7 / 10.9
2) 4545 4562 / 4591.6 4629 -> -0.1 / 10.5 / 10.6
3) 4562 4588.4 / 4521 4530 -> -0.2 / 11.0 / 11.2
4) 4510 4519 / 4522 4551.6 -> -0.2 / 10.8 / 11.1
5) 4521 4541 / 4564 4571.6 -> 0.4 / 11.2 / 10.8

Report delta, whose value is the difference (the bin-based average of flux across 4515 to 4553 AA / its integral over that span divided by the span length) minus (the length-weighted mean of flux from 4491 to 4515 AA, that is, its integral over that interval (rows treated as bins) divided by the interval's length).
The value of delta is 0.20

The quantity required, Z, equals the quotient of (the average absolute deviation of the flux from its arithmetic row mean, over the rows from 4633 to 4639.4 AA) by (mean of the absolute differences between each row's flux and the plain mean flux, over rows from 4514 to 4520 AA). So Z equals 0.5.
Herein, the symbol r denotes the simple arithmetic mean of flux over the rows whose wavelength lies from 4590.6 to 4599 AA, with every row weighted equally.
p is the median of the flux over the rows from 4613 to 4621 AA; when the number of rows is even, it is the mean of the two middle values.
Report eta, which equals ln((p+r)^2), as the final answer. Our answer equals 6.12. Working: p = 10.8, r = 10.5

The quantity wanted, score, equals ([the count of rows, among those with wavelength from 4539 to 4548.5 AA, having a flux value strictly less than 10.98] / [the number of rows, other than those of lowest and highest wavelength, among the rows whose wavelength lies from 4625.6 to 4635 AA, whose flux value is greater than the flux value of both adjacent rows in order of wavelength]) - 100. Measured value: -97.5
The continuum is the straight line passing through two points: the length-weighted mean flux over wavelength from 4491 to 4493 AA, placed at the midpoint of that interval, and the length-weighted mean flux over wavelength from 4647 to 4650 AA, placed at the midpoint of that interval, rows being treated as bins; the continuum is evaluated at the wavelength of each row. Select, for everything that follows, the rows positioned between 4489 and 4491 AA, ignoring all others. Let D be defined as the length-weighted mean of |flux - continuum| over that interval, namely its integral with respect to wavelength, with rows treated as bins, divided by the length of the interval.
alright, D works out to 1.36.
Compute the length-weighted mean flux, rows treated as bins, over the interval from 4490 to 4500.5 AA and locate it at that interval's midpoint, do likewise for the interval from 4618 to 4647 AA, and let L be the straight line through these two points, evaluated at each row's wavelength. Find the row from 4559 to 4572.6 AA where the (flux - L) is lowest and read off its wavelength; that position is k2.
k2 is 4559.48 AA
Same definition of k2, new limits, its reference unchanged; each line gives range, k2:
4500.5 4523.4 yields 4503.14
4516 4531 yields 4526.01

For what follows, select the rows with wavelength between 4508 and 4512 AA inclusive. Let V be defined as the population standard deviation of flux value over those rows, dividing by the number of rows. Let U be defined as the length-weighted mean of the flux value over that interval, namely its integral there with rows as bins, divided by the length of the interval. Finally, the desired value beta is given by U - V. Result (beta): 9.40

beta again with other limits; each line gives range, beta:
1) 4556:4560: 9.58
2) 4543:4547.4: 10.70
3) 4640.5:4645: 10.51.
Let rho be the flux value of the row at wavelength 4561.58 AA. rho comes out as 11.44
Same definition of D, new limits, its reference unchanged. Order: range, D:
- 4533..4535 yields 0.31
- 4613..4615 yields 0.48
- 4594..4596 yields 0.17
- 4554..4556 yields 0.47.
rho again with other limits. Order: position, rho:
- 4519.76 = 10.26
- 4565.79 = 9.477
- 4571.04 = 10.08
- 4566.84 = 9.457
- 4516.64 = 11.86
